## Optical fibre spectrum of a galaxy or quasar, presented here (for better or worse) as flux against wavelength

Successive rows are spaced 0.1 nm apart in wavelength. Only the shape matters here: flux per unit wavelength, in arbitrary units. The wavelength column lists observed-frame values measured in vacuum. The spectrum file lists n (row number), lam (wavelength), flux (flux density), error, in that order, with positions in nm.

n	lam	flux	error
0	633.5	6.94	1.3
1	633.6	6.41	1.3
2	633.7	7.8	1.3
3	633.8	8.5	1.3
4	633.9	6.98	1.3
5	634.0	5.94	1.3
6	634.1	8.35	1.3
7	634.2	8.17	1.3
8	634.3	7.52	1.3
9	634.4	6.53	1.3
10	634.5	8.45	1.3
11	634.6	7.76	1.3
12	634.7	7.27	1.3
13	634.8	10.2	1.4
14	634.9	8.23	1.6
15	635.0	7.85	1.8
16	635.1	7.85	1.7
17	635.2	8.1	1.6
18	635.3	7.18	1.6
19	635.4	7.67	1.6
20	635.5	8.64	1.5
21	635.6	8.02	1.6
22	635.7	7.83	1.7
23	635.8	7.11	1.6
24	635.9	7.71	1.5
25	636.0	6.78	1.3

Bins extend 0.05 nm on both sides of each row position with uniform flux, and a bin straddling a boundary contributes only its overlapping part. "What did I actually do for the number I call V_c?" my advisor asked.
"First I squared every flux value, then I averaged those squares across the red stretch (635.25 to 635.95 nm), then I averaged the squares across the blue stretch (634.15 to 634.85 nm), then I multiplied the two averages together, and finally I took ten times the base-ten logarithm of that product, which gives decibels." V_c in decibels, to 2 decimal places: 35.91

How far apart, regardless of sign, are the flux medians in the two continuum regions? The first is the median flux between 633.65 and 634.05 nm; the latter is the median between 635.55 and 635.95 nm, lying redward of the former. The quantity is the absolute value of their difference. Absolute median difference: 0.38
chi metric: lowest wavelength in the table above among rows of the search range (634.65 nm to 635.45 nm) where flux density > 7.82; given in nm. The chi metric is 634.8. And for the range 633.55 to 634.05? 633.8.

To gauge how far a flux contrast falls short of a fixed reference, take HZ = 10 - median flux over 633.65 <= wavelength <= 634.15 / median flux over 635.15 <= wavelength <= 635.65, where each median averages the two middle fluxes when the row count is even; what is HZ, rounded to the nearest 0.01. 9.03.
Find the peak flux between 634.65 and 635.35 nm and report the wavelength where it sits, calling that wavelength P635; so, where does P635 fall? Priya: 634.8 nm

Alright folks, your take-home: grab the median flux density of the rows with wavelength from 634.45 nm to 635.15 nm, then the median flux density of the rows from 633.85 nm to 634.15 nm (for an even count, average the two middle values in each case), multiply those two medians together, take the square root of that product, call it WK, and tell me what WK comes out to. 7.40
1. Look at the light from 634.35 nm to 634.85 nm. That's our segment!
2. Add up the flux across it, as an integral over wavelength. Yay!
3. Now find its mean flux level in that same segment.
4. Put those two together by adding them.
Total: 12.1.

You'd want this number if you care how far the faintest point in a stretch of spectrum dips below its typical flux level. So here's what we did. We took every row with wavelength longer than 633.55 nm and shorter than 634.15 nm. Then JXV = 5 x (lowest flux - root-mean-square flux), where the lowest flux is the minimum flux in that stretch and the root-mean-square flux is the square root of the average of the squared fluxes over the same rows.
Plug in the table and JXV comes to -7.3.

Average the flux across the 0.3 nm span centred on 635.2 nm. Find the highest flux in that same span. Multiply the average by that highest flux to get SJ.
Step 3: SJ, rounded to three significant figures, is 62.5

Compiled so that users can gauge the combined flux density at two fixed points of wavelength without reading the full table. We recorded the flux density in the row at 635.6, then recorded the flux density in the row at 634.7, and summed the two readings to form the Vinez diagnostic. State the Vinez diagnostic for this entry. 15.3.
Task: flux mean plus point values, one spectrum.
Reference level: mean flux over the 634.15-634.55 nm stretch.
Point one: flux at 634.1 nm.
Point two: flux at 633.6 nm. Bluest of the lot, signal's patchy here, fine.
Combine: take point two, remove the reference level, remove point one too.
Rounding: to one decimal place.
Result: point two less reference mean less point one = -9.6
